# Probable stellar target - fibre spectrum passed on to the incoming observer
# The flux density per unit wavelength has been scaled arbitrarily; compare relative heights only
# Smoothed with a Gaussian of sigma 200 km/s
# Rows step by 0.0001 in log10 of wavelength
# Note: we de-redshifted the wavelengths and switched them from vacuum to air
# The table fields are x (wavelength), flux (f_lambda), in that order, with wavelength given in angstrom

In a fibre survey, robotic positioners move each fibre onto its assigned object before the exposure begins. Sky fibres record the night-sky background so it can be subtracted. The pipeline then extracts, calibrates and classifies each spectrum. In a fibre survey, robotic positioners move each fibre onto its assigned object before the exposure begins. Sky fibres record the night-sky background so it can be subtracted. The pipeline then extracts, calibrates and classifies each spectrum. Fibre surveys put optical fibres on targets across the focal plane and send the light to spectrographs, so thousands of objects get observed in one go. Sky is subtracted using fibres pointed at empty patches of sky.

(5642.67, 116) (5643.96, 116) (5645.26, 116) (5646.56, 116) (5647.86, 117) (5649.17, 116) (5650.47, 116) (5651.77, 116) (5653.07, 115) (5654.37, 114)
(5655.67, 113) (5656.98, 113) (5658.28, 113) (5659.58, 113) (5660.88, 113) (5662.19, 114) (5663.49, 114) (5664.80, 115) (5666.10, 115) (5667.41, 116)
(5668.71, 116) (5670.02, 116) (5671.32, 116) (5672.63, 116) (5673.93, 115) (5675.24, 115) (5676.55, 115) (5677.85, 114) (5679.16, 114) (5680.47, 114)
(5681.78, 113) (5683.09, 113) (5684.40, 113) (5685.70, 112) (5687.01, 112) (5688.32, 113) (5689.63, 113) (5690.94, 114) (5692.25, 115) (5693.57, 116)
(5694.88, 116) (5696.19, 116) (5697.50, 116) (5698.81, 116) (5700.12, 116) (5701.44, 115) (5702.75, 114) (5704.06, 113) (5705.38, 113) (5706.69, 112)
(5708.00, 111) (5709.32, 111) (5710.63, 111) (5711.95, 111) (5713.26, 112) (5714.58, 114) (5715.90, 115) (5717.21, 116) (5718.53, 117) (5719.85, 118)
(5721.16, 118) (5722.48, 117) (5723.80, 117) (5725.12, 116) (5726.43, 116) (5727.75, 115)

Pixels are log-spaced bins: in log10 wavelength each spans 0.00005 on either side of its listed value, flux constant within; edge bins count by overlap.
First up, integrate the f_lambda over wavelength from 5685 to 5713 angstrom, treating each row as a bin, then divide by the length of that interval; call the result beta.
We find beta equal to 114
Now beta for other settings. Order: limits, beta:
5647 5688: 114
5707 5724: 114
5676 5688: 113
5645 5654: 116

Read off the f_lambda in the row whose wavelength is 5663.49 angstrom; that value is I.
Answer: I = 114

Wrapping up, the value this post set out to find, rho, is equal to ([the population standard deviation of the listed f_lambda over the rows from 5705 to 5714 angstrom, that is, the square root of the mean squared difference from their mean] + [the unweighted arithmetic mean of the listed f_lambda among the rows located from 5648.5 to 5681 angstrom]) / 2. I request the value 57.7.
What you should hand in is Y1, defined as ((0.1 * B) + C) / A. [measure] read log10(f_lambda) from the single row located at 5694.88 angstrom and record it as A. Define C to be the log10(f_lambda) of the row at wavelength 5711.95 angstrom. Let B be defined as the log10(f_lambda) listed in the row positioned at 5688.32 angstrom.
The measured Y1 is 1.09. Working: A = 2.06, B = 2.053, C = 2.045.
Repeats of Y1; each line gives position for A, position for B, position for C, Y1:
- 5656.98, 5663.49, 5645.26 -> 1.11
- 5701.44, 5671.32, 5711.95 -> 1.09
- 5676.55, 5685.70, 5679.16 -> 1.10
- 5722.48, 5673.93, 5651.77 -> 1.10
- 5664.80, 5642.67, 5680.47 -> 1.10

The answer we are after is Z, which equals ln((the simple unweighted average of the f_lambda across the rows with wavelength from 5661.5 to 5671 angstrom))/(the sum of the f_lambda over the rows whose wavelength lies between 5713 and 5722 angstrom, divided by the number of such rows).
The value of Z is 0.0410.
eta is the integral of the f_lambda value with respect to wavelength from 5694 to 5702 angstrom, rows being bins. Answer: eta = 927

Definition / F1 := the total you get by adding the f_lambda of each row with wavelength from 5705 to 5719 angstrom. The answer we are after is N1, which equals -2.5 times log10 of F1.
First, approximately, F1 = 1243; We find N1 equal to -7.7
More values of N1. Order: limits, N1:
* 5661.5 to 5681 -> -8.1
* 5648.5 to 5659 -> -7.4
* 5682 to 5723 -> -8.9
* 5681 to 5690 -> -7.2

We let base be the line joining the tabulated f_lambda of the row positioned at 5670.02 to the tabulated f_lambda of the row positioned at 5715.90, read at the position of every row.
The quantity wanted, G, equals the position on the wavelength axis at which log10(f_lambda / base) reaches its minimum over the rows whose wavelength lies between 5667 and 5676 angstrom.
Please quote 5673.93 angstrom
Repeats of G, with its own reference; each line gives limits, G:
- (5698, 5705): 5704.06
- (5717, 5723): 5717.21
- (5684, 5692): 5685.70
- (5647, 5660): 5655.67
